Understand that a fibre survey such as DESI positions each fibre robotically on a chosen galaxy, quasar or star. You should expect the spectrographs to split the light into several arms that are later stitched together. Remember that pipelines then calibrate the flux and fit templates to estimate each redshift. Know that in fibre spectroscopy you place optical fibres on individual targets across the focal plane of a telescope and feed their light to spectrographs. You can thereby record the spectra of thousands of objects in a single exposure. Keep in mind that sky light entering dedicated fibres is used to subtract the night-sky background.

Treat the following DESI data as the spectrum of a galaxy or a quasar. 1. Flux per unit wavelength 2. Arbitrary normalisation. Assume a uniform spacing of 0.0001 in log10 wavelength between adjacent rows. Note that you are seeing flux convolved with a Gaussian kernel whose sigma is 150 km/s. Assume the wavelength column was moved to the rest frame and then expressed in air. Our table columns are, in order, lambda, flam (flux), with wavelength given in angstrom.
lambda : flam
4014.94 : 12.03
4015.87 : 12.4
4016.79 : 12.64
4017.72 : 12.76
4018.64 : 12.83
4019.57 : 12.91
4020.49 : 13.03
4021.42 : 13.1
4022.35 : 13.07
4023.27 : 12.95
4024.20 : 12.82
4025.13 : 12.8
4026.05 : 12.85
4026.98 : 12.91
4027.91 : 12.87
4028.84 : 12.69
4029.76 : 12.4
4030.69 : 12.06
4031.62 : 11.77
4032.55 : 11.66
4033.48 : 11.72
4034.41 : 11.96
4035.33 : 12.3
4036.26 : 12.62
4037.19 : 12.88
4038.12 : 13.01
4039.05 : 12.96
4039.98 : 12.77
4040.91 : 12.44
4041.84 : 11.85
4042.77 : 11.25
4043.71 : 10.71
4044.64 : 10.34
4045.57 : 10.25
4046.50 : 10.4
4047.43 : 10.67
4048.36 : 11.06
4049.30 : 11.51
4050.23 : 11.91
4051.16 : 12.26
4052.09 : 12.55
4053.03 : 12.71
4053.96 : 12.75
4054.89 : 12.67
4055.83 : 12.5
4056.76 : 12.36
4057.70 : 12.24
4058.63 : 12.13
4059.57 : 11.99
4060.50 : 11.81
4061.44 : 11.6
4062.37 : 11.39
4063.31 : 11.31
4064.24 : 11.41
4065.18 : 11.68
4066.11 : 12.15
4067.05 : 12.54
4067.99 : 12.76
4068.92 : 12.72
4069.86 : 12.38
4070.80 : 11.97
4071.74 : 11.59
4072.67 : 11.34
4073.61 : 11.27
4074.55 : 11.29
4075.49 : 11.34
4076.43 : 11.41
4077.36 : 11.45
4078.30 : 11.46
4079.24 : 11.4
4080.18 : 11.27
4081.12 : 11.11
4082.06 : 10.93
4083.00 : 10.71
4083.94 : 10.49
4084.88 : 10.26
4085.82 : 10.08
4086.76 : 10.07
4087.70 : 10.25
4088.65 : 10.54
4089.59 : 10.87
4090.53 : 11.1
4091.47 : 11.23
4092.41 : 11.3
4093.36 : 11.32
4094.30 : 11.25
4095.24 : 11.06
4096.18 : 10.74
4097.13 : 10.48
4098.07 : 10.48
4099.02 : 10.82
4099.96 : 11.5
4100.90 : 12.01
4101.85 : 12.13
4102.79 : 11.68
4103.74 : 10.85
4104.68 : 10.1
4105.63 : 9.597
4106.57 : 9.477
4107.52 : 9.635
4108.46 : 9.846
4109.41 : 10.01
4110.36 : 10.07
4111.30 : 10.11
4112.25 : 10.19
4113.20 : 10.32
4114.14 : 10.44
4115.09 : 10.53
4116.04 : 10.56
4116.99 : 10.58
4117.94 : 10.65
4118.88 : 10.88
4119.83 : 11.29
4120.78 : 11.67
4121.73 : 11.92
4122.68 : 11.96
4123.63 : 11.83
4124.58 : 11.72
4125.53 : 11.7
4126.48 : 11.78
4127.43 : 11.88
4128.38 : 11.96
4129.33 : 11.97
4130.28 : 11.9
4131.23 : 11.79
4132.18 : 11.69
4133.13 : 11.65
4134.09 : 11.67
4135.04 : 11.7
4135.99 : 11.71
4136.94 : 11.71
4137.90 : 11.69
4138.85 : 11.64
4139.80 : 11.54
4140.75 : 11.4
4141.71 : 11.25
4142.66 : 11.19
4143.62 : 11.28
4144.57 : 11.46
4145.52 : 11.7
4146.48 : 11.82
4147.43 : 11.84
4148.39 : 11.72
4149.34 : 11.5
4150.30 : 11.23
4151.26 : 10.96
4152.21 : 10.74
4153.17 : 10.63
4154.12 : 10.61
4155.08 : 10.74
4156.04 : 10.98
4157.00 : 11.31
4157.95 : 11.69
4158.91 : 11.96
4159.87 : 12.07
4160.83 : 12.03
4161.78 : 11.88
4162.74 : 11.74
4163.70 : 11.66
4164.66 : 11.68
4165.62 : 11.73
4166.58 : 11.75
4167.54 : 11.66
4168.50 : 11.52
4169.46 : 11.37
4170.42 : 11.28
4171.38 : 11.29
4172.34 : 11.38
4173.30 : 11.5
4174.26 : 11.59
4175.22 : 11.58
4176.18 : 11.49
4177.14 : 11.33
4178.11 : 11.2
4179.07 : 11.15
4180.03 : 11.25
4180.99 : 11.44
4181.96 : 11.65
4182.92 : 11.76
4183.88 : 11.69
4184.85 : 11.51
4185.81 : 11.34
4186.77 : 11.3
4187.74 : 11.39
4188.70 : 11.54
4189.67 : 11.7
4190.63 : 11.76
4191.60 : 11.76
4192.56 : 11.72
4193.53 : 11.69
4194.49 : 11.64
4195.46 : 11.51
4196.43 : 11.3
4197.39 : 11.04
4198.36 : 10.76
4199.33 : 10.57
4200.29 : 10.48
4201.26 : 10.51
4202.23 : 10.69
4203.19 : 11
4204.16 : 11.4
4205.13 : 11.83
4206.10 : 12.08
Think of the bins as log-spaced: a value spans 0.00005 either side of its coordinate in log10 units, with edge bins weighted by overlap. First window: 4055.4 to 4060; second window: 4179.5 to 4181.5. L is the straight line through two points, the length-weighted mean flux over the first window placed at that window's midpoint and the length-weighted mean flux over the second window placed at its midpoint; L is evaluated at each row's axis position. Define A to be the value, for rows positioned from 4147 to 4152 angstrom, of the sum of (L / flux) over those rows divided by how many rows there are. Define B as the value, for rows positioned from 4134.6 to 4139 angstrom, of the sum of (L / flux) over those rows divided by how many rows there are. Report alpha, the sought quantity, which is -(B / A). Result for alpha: -0.986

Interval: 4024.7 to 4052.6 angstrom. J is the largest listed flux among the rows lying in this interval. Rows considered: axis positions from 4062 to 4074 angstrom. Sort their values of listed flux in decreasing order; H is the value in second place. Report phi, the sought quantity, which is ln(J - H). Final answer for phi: -1.2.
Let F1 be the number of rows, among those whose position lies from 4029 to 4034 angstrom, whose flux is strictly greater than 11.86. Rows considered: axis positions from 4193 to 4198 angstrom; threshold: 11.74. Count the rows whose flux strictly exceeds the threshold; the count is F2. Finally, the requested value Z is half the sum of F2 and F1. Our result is 1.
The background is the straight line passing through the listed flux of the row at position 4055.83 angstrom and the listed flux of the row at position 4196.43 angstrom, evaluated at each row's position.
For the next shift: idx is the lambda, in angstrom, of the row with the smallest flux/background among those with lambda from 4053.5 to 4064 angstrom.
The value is 4063.31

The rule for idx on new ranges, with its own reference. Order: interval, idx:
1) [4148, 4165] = 4154.12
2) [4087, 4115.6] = 4106.57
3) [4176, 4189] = 4179.07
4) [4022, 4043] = 4042.77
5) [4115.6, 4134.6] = 4116.04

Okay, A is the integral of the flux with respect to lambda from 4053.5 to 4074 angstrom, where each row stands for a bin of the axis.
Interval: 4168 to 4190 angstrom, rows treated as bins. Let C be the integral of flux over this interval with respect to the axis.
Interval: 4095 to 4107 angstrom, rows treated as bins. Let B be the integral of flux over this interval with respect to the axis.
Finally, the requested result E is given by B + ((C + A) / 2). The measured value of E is 379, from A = 247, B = 130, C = 252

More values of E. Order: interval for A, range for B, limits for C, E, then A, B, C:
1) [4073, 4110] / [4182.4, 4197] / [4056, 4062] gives 406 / 401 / 169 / 72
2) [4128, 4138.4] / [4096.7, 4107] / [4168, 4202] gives 366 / 122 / 112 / 386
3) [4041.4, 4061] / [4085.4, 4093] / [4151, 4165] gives 276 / 229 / 81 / 159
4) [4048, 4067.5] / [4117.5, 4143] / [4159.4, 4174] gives 499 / 235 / 296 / 170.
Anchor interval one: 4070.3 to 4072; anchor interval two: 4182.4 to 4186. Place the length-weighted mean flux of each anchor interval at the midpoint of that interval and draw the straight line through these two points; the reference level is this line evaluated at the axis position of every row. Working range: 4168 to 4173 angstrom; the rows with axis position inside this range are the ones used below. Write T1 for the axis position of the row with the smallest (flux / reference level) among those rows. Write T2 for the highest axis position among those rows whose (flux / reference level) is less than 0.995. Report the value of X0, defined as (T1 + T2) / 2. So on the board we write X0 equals 4171.4 angstrom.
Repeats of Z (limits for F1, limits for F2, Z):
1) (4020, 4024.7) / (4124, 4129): 4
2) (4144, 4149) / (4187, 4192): 1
